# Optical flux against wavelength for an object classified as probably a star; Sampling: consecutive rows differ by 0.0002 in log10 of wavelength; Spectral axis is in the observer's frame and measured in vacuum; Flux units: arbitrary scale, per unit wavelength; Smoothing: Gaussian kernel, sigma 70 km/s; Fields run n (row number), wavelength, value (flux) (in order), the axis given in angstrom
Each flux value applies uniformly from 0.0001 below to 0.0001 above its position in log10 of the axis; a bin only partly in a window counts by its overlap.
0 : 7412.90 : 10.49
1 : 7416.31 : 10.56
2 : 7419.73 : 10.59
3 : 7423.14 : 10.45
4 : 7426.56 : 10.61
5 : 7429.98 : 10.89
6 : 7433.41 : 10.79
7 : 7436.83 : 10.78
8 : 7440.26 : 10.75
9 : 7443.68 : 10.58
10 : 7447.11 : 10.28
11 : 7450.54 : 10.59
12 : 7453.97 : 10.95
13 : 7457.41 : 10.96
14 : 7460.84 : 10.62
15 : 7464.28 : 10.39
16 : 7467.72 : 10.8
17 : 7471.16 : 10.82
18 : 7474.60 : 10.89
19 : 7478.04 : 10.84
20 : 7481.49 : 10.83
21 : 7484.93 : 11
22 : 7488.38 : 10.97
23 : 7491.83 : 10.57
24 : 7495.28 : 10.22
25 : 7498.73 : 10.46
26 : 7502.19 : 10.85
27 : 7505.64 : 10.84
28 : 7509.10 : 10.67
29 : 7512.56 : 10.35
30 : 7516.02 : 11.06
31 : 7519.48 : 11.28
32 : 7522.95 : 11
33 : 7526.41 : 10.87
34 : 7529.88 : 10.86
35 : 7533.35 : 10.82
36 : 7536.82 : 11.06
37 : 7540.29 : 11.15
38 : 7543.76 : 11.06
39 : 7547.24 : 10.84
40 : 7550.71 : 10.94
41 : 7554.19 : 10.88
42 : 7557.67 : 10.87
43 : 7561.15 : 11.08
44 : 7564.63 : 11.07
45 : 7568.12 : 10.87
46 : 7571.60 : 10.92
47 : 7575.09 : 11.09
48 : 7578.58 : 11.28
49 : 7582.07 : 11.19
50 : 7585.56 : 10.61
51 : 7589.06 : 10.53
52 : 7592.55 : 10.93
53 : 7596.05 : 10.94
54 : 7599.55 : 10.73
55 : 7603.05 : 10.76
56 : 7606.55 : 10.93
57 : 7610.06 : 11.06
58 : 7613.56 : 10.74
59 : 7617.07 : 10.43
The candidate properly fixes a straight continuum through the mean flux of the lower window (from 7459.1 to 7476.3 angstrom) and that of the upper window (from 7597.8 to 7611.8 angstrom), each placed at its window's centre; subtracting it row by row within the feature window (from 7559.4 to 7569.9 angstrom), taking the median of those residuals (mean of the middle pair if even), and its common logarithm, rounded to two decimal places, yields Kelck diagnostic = -0.60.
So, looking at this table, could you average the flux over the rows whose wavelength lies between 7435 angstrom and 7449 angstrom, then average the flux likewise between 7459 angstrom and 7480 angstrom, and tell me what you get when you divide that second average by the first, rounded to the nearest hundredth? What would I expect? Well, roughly 1.01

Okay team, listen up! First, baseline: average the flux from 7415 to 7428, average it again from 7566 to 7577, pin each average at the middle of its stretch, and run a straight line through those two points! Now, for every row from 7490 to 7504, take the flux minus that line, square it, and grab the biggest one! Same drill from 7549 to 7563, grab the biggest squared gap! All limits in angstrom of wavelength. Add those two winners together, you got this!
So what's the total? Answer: 0.31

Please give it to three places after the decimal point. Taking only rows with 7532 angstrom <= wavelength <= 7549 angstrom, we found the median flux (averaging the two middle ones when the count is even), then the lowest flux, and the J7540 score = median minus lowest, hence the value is 0.240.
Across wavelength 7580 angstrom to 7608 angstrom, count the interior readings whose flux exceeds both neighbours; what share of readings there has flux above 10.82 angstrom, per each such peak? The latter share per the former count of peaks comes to 0.50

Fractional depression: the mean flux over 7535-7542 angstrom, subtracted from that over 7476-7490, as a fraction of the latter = -0.018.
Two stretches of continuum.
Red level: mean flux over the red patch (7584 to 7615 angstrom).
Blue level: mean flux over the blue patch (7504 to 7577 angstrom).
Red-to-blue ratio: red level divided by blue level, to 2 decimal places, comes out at 0.99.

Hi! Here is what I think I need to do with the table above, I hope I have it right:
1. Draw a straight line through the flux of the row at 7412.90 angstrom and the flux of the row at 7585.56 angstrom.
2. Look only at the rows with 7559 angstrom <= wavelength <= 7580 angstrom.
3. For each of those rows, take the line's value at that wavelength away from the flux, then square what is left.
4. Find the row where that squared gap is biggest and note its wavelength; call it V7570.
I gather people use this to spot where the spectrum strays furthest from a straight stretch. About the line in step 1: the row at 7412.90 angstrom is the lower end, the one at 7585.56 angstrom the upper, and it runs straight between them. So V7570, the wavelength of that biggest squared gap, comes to 7578.58 angstrom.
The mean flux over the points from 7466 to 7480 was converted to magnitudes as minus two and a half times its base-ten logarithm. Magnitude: -2.59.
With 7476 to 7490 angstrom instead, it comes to -2.59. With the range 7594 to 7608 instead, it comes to -2.59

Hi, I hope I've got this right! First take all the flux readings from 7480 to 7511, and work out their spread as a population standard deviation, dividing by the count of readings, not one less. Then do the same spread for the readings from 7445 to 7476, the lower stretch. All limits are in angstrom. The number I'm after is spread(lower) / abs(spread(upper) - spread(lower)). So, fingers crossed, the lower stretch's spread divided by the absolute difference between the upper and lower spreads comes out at 22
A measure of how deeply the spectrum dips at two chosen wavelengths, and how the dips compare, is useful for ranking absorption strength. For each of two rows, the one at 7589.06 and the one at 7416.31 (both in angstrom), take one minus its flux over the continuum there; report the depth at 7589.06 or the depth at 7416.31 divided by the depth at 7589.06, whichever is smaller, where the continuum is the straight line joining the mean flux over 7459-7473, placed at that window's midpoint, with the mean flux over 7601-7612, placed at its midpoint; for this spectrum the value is 0.0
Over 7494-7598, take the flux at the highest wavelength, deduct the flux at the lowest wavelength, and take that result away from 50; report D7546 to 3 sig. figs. 49.3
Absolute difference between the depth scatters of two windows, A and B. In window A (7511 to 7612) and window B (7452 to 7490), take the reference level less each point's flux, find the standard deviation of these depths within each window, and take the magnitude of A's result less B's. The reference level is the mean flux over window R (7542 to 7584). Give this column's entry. 0.03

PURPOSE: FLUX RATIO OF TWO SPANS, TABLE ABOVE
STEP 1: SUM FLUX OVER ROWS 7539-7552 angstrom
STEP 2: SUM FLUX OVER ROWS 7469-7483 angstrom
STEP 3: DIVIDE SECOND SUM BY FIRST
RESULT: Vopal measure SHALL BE 0.986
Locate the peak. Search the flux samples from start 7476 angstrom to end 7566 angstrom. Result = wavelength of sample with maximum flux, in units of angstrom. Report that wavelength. 7519.48 angstrom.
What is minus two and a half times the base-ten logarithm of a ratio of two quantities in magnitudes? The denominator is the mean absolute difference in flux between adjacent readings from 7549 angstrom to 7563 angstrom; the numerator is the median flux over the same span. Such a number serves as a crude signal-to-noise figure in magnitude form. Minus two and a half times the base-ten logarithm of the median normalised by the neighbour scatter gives -5.2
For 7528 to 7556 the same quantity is -4.9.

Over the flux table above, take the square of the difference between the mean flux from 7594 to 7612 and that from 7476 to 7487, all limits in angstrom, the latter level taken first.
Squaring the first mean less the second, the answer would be 0.000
